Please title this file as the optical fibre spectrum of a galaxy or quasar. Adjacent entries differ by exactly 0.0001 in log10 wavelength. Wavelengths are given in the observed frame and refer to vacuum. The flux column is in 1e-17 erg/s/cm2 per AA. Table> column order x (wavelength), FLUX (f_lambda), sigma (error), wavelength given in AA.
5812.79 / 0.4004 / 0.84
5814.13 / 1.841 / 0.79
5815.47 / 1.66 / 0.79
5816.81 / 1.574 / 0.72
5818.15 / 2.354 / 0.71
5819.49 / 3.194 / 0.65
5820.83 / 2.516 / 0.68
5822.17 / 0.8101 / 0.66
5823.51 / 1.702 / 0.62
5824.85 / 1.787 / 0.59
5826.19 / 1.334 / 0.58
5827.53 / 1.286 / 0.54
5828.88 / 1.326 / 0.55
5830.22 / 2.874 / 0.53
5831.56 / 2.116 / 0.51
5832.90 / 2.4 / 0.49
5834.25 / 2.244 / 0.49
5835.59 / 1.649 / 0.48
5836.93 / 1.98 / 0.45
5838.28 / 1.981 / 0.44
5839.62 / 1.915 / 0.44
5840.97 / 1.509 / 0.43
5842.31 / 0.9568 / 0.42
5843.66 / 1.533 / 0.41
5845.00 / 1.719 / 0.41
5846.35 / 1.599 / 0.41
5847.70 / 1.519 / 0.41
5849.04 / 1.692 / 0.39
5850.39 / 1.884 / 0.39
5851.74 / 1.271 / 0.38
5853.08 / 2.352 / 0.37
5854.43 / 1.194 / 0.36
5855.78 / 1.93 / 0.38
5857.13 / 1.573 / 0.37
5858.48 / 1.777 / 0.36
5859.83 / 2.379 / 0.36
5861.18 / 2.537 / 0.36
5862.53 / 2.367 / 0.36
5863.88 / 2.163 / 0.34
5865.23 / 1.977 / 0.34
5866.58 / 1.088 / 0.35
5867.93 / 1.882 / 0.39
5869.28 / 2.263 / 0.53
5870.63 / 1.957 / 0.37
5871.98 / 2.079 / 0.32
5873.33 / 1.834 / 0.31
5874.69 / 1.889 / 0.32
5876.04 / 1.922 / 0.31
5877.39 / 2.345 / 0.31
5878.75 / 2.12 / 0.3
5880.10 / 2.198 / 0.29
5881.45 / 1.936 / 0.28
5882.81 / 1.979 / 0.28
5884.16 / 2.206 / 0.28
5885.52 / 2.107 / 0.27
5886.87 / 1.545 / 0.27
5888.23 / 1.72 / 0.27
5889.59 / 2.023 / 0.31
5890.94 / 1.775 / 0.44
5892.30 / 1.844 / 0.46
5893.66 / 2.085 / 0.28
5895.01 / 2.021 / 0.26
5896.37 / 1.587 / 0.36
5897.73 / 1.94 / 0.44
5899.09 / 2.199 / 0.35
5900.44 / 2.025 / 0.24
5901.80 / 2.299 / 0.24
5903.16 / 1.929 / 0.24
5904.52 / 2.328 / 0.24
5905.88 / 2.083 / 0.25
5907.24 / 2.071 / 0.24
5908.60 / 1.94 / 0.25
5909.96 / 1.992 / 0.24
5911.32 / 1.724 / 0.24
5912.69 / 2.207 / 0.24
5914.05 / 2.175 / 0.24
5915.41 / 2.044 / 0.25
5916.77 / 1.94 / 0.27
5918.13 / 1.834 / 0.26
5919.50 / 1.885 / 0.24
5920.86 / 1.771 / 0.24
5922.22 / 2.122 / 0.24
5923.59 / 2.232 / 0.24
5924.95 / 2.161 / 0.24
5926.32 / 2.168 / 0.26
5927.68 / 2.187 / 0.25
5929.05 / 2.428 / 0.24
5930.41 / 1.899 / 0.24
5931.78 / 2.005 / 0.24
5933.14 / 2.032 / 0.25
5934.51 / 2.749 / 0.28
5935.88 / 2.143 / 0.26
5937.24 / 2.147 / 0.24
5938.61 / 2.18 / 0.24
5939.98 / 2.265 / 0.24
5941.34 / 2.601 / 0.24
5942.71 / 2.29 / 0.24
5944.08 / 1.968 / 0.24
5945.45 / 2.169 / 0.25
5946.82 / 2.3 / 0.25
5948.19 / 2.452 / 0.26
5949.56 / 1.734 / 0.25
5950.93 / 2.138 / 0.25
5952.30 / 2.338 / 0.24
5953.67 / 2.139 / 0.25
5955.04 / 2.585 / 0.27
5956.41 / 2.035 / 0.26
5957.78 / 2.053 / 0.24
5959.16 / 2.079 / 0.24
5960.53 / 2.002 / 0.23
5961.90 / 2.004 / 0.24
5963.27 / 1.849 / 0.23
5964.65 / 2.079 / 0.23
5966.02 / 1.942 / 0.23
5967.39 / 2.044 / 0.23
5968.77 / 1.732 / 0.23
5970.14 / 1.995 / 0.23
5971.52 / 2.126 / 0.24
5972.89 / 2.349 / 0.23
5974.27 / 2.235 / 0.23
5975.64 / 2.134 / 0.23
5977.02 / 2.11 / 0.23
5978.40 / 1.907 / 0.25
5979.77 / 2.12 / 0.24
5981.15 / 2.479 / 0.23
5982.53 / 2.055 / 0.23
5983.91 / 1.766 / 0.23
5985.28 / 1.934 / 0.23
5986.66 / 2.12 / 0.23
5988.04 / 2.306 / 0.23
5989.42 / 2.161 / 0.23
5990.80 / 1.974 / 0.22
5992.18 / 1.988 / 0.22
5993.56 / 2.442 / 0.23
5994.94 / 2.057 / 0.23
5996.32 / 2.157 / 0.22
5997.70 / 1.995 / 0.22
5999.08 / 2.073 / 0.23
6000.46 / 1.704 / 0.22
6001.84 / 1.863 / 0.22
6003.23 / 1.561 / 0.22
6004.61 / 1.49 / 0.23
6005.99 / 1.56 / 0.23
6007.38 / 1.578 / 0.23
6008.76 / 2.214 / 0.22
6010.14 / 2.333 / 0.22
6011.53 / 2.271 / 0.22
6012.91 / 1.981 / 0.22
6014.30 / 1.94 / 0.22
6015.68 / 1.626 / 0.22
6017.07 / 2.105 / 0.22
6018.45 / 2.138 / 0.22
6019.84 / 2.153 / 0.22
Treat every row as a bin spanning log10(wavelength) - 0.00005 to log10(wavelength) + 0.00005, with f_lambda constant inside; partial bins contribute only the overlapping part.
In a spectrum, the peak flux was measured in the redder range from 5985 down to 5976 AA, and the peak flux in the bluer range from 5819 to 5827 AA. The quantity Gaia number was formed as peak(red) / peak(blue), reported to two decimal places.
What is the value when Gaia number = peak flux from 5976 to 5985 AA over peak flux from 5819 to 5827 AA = 0.78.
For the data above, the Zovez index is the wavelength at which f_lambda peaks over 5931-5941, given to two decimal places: 5934.51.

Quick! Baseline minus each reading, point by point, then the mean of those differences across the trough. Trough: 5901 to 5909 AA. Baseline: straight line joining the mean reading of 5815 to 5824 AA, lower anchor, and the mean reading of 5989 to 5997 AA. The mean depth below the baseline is -0.06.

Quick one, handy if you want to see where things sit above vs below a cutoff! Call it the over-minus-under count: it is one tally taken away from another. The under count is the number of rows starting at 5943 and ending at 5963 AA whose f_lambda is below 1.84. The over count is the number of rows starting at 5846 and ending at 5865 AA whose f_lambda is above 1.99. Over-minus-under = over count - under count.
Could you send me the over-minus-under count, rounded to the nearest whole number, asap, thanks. 4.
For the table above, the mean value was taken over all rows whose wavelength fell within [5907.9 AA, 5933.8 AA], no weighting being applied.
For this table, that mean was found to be 2.04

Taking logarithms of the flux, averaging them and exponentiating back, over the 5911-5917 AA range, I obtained 2.01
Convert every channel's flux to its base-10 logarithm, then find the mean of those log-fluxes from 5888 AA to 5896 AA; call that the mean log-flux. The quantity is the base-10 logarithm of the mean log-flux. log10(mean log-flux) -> -0.553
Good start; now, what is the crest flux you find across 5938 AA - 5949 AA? 2.601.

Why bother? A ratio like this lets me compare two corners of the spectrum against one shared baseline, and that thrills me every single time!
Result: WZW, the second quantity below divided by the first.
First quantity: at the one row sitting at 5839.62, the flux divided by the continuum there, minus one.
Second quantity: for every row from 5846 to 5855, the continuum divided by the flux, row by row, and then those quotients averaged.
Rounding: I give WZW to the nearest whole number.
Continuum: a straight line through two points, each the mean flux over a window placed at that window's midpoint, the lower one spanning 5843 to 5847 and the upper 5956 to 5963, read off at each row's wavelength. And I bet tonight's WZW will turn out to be 5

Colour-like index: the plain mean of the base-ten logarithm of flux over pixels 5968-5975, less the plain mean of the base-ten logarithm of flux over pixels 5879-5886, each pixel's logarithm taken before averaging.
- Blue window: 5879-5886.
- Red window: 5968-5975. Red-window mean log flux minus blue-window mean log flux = 0.00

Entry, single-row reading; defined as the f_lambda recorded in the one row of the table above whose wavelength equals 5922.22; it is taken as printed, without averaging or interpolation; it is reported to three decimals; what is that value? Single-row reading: 2.122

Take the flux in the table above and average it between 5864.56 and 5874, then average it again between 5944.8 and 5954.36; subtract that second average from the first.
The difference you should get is -0.31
